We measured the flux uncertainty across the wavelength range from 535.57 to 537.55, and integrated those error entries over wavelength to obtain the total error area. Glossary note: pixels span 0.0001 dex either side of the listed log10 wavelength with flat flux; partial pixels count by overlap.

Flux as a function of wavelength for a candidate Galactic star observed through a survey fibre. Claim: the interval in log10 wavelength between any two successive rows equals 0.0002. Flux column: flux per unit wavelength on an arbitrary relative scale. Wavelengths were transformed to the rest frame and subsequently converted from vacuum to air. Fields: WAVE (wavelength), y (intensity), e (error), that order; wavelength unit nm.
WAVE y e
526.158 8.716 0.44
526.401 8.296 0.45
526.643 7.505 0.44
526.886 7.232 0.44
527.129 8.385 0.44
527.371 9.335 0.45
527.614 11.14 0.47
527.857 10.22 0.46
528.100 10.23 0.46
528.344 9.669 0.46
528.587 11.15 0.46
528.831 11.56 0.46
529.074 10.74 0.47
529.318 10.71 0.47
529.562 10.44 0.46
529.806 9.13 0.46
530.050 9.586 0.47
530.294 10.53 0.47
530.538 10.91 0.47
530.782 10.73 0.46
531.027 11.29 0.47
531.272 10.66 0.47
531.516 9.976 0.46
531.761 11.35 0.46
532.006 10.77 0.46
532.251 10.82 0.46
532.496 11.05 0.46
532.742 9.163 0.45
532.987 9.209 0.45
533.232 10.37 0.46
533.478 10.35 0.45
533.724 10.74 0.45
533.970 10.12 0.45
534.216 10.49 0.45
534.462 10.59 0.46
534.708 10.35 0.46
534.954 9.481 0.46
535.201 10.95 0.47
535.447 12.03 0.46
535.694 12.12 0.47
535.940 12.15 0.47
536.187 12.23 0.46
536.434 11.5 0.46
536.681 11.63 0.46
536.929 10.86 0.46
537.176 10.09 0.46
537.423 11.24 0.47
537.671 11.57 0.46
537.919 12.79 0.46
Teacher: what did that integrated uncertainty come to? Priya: 0.92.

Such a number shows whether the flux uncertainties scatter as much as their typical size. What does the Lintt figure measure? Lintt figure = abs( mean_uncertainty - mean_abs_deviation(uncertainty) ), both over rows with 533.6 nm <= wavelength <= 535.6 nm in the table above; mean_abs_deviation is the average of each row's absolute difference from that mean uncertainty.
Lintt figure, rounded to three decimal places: 0.452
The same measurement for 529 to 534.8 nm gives 0.455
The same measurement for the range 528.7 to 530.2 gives 0.460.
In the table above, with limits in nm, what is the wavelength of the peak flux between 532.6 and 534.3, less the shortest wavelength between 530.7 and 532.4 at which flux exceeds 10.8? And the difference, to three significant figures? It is 2.70 nm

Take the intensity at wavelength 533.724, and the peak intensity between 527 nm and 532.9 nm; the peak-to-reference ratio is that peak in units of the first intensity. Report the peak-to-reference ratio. 1.08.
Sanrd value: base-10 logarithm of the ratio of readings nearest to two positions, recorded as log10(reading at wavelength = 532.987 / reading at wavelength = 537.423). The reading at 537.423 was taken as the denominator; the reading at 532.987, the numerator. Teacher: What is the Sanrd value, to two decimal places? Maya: -0.09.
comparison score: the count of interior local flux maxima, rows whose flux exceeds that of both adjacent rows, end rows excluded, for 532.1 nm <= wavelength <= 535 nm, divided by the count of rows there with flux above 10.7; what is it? 1.3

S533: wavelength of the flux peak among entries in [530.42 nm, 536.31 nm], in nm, 536.187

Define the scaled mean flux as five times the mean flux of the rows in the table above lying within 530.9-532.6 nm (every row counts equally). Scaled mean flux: 54.2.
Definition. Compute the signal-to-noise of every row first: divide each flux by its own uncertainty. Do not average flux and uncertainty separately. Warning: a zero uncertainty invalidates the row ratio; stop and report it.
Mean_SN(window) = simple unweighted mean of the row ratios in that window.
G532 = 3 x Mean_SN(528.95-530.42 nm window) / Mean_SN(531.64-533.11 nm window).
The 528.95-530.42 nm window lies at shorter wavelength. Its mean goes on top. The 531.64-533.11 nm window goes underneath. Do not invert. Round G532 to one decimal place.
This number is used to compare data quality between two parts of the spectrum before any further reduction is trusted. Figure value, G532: 2.9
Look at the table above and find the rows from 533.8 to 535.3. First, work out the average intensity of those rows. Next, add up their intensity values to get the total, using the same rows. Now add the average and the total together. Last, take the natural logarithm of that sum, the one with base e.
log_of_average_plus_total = 4.28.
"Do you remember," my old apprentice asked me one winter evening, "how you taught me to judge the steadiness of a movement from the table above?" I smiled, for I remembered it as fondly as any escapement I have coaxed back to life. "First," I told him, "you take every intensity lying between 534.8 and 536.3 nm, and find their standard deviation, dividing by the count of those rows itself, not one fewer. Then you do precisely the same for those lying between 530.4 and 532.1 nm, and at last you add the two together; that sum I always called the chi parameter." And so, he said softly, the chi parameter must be 1.4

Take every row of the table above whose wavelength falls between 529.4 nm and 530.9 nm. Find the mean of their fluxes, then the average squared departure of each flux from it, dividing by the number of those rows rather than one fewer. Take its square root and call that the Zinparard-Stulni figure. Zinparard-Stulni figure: 0.64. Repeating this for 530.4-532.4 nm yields 0.40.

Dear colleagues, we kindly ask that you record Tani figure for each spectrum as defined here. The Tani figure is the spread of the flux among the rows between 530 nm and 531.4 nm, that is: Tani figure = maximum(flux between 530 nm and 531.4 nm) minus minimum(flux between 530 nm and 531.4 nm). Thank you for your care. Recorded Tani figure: 1.70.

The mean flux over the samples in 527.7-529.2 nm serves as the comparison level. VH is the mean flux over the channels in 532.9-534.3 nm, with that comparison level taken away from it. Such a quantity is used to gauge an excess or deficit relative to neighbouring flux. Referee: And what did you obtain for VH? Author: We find -0.38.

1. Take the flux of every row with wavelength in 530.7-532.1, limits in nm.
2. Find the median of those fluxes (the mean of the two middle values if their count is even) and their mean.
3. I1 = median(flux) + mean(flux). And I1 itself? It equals 21.5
